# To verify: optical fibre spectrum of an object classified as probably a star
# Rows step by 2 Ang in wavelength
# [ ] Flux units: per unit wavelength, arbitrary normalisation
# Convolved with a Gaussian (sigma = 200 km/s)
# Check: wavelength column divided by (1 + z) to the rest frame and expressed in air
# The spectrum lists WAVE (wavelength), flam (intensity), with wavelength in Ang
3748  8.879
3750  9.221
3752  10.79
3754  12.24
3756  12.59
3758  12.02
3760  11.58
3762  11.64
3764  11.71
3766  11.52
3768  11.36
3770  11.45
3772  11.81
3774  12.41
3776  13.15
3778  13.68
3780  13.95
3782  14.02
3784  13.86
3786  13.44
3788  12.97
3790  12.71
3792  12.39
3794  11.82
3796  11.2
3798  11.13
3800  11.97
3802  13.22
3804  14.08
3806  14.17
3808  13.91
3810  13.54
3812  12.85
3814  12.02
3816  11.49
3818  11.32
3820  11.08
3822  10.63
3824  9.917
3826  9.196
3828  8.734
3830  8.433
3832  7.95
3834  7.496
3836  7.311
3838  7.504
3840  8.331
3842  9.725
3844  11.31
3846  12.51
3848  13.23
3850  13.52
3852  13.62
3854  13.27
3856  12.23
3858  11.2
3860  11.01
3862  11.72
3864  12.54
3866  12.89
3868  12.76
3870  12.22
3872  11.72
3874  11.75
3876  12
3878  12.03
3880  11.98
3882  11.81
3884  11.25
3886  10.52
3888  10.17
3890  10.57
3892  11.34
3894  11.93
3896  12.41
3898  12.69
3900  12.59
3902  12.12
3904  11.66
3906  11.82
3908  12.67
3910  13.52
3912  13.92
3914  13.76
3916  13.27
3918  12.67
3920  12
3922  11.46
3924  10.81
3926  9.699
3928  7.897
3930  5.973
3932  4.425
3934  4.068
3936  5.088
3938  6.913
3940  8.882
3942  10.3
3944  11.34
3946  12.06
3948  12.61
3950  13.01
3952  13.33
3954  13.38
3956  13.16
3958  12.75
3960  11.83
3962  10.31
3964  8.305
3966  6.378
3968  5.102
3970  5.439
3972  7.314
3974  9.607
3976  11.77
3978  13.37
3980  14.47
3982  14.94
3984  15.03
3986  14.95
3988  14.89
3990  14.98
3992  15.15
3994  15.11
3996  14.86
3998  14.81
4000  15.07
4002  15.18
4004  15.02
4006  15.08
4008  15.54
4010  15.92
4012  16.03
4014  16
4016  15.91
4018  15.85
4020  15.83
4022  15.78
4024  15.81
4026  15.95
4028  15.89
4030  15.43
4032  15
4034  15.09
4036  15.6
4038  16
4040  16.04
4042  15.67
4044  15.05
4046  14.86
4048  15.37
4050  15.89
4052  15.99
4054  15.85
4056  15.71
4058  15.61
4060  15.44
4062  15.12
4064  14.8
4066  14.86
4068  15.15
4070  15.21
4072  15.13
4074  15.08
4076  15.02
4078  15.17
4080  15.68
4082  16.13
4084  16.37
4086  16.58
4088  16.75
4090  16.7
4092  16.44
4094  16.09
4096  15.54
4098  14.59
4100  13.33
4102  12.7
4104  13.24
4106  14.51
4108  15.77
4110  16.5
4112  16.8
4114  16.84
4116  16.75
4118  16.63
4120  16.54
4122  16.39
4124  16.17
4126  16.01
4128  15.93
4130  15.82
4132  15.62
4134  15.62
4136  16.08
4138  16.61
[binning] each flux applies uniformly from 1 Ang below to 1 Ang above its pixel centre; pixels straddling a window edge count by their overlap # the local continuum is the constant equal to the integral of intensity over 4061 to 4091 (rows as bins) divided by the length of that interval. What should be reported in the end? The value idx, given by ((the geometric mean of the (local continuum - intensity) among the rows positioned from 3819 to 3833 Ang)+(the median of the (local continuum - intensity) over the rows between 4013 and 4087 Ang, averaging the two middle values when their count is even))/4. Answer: 1.5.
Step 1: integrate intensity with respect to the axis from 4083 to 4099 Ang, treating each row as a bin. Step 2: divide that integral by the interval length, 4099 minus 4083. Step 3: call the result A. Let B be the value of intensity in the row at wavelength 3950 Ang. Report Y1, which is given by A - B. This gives 3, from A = 16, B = 13.01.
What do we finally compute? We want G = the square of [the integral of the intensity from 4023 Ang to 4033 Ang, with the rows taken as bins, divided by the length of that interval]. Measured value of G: 244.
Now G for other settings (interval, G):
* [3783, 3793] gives 171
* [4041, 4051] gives 236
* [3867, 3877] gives 146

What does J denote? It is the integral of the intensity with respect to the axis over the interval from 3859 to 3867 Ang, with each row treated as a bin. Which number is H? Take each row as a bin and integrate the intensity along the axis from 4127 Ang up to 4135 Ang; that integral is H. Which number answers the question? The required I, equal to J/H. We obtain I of 0.8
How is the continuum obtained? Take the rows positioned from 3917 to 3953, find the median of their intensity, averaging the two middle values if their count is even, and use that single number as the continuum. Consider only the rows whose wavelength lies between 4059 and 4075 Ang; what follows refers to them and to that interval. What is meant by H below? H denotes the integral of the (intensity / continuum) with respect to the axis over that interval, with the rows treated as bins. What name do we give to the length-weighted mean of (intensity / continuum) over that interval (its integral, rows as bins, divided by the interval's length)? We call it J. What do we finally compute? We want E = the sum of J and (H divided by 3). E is 9.1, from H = 22.9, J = 1.43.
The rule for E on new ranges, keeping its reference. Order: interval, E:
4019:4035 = 9.4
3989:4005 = 9.0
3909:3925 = 7.6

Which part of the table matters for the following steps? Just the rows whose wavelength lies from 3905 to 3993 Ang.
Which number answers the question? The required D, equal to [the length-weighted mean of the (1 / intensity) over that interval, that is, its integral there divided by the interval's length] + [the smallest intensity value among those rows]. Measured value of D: 4.2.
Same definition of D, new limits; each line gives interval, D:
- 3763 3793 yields 11.4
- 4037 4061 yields 14.9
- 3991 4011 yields 14.9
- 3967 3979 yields 5.2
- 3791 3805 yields 11.2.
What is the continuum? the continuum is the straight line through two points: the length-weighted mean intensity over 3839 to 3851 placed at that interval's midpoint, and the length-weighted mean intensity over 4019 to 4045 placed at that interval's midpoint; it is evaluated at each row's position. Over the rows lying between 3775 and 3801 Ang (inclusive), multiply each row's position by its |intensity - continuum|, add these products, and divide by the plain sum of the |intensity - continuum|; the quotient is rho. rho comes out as 3785.1 Ang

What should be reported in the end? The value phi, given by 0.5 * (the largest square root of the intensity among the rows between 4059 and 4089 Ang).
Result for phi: 2.05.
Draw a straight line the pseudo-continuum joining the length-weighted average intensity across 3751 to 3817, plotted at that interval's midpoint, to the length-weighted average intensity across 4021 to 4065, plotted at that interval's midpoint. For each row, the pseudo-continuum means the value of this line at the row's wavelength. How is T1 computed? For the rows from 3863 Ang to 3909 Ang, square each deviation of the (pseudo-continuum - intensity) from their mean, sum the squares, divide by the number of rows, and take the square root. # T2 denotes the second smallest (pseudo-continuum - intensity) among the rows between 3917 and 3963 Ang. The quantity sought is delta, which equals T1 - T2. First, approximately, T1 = 0.7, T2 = 1.1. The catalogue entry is -0.4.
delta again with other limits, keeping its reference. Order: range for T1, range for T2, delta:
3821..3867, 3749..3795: 3.5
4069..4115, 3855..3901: 0.5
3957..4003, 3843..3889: 3.6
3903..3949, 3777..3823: 4.6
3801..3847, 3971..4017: 3.2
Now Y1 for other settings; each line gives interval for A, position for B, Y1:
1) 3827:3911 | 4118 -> -5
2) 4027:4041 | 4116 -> -1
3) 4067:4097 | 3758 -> 4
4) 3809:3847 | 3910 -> -3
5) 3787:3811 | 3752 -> 2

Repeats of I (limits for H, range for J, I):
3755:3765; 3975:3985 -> 1.2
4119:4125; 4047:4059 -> 1.9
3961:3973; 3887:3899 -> 1.6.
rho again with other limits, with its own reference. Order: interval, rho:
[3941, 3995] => 3965.4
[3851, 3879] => 3860.2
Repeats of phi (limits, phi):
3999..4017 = 2.00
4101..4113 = 2.05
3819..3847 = 1.77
